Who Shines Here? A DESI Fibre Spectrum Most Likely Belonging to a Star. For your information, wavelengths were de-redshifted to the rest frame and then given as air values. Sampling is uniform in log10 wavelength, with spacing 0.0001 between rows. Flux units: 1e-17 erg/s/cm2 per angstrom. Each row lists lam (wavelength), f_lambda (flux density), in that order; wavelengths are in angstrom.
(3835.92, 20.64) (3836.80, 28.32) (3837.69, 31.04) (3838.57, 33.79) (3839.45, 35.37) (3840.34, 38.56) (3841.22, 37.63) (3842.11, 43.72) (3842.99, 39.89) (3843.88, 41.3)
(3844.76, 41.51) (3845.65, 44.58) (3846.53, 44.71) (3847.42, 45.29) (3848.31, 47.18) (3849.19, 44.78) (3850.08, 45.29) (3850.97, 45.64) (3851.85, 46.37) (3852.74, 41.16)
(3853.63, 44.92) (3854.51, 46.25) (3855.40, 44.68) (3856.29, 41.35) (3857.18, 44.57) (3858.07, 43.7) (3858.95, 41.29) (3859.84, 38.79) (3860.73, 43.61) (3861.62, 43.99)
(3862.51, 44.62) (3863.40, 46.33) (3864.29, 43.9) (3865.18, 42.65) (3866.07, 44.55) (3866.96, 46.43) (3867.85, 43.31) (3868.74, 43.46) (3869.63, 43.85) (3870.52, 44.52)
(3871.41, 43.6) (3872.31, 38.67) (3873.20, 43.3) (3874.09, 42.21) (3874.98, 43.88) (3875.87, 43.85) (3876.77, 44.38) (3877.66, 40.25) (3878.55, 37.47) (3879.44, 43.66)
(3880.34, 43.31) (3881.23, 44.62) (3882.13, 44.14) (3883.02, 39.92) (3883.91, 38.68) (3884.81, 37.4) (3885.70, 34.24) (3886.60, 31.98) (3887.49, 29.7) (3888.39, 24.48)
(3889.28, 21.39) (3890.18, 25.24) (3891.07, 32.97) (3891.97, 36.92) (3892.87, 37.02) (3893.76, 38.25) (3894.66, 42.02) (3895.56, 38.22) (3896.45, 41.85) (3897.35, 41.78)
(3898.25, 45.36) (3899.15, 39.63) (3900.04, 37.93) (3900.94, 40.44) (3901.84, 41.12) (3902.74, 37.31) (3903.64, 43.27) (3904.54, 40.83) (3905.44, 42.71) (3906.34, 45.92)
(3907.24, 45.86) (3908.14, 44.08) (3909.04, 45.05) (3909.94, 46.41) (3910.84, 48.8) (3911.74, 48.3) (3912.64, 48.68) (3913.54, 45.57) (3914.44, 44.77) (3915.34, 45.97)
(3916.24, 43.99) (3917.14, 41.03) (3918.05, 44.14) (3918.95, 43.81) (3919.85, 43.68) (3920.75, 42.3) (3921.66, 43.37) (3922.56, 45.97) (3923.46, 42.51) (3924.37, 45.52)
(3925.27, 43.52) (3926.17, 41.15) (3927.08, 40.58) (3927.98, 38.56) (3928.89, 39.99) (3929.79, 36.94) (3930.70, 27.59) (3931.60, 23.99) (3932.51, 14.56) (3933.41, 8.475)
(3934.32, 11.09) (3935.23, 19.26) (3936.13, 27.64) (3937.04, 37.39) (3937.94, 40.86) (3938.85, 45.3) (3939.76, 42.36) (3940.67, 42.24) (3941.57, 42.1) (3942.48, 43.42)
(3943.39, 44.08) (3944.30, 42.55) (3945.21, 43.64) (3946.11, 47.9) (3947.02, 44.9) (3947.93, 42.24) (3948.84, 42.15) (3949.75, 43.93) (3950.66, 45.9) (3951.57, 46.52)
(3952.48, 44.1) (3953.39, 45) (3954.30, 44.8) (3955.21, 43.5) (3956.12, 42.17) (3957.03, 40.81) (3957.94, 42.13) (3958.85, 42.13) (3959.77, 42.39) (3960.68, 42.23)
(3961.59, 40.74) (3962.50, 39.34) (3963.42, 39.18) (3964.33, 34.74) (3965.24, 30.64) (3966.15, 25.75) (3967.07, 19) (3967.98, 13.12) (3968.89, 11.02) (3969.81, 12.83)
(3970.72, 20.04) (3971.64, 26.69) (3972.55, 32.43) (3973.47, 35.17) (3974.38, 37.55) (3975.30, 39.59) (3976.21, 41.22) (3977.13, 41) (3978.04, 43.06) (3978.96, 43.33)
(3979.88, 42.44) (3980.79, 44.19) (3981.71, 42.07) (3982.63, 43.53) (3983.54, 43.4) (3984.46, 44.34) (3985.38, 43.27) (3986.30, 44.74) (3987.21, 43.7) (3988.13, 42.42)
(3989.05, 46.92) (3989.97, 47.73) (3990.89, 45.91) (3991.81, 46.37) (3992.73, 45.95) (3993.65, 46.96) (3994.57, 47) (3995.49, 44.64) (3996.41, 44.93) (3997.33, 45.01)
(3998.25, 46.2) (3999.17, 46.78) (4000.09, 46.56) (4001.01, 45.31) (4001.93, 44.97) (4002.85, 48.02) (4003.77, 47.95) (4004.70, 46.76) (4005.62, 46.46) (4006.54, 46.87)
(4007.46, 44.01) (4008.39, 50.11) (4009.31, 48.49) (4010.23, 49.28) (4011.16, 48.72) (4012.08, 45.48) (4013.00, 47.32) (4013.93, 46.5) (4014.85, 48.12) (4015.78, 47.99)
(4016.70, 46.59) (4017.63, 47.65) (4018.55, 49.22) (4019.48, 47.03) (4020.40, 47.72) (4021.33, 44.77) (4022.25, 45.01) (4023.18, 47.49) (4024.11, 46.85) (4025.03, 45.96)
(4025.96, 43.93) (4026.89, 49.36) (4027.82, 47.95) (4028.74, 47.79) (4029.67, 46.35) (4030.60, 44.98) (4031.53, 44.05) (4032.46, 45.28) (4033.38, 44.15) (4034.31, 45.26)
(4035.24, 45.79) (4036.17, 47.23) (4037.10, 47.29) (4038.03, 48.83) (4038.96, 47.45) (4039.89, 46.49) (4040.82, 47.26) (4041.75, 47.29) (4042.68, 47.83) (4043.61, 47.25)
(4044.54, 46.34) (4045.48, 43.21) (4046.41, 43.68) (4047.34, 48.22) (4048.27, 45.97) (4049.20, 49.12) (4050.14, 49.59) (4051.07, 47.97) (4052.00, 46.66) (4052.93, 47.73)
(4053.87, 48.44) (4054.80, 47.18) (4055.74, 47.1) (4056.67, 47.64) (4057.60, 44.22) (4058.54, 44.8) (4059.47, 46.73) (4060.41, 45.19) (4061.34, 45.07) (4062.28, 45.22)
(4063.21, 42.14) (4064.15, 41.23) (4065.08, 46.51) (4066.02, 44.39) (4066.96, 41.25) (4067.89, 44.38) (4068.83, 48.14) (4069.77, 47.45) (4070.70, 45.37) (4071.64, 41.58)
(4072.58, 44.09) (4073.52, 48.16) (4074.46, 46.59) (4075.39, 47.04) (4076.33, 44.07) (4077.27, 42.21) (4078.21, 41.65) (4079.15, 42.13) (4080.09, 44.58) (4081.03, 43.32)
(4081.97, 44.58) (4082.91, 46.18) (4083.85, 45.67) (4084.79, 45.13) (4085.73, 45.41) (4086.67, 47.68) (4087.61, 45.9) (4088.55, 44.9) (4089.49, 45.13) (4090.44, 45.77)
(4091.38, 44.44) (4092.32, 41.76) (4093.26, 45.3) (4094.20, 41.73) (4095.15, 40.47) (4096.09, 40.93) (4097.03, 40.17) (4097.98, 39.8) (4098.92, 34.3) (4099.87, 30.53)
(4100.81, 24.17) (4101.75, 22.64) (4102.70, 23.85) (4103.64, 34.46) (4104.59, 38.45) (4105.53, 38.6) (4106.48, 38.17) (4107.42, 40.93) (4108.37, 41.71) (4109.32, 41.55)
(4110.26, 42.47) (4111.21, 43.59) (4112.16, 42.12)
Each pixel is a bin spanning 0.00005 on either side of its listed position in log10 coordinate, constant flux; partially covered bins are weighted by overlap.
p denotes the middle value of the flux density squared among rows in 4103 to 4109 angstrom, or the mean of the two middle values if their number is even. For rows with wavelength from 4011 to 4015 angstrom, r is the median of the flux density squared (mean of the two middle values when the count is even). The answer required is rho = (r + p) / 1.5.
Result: 2482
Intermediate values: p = 1484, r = 2239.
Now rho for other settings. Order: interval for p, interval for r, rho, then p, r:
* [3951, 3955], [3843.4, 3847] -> 2581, 2016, 1855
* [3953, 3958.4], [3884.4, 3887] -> 2005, 1835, 1172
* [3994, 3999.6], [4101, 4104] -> 1766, 2080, 569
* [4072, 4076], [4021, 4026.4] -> 2841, 2192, 2069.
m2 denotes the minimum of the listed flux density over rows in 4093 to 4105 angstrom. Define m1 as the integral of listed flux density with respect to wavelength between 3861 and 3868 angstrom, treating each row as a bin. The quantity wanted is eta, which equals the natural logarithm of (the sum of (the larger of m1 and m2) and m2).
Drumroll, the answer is 5.8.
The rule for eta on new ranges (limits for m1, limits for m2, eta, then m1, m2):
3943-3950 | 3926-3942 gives 5.8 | 308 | 8.475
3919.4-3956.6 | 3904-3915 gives 7.3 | 1446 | 40.83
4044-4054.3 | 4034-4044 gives 6.3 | 484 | 45.26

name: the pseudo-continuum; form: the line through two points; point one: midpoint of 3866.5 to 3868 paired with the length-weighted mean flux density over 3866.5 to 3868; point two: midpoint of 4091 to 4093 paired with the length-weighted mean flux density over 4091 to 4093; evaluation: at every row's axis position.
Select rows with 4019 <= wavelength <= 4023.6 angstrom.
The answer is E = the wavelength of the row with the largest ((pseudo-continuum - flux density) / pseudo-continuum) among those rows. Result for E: 4021.33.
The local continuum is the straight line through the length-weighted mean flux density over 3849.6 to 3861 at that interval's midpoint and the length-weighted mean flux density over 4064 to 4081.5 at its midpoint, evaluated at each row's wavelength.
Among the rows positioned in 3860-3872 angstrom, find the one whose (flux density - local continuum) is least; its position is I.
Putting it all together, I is 3865.18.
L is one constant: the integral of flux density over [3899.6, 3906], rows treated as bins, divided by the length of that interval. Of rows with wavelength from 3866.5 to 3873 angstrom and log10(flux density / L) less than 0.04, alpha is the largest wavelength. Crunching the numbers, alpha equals 3872.31 angstrom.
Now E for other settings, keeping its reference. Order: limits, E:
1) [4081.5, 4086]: 4081.97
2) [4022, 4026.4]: 4025.96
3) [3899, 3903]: 3902.74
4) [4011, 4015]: 4012.08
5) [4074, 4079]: 4078.21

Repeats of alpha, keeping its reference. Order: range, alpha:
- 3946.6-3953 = 3952.48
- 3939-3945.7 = 3945.21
